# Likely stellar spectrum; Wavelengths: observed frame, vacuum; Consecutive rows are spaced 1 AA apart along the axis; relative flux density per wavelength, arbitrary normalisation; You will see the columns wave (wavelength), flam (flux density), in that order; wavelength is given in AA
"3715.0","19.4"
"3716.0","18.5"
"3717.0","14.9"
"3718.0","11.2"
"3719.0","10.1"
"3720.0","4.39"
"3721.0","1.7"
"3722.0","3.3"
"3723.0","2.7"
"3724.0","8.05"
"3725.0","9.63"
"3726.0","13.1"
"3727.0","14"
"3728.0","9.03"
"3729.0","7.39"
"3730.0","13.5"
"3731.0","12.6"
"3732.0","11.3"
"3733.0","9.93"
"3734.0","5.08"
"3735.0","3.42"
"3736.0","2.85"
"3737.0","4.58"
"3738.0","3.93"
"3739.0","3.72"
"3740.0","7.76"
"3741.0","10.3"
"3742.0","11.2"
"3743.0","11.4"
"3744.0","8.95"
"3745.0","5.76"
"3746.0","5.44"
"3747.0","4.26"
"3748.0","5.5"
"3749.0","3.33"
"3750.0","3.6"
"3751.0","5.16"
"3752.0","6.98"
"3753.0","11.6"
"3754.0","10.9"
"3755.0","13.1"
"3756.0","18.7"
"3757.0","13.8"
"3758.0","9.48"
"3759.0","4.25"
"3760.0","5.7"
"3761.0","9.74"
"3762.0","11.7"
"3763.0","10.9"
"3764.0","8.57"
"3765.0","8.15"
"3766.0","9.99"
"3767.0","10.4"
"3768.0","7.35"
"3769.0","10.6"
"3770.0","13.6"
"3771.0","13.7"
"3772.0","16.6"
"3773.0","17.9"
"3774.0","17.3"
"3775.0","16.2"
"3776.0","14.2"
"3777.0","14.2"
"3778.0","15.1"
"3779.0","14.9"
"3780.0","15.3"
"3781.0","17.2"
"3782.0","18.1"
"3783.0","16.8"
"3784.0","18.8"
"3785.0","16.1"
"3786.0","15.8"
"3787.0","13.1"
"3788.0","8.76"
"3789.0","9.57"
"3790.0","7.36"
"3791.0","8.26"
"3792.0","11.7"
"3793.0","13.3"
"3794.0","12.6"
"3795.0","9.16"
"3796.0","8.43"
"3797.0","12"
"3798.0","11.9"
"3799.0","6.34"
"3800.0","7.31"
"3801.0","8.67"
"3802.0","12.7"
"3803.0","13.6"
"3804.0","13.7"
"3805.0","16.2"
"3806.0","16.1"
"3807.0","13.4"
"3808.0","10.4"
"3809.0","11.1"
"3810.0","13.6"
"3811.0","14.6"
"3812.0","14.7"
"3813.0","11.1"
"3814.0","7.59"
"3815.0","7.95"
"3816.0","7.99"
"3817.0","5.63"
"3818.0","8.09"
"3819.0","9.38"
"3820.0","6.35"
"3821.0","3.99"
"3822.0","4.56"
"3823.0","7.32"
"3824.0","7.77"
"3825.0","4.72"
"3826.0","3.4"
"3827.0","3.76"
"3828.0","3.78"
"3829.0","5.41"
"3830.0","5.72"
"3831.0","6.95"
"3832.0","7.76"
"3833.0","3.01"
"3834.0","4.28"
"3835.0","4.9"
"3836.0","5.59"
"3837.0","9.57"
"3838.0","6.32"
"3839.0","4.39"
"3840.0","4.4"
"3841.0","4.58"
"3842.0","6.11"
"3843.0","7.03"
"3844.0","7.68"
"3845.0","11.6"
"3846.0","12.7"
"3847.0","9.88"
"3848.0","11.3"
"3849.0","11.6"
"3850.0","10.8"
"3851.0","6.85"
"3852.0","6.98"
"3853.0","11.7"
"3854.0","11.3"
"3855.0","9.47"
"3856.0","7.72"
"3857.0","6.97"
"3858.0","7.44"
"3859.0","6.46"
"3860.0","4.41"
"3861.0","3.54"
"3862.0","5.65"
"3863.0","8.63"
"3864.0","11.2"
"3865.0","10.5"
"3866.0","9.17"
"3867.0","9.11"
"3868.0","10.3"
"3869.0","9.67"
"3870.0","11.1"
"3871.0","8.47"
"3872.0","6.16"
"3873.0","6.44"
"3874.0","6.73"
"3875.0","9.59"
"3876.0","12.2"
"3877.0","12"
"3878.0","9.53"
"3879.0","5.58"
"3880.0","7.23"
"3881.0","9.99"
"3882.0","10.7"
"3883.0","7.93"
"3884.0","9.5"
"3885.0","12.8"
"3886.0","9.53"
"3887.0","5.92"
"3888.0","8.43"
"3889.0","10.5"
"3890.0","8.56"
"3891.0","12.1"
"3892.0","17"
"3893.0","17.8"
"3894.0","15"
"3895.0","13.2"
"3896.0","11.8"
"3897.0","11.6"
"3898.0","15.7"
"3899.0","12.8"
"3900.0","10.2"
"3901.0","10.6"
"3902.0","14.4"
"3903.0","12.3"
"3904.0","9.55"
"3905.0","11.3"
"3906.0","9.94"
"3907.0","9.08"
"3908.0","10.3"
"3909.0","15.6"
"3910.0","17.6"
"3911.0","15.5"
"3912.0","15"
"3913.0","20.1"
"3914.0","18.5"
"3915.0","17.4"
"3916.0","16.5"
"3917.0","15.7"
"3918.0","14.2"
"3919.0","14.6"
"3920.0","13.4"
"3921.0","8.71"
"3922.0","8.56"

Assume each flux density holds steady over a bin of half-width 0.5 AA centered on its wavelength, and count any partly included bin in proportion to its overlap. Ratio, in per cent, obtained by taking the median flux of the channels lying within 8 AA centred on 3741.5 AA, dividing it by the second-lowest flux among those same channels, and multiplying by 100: 213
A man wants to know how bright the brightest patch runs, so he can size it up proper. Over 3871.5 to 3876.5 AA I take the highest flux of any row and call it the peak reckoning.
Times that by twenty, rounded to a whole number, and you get 244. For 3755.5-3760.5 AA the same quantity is 374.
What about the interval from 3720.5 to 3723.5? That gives 66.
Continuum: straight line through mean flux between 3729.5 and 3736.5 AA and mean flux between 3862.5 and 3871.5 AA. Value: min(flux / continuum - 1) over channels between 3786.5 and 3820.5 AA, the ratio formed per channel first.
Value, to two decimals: -0.39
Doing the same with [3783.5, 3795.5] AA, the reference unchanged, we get -0.18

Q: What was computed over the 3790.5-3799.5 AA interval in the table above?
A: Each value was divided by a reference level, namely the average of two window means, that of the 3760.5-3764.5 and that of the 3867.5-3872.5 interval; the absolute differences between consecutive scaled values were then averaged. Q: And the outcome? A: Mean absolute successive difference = 0.247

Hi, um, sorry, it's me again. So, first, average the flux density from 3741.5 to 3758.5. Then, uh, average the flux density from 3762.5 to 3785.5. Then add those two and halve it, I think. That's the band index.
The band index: 11.4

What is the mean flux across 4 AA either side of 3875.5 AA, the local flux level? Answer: 8.5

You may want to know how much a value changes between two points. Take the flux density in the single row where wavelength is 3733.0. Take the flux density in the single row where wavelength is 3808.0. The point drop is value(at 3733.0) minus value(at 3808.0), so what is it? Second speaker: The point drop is 0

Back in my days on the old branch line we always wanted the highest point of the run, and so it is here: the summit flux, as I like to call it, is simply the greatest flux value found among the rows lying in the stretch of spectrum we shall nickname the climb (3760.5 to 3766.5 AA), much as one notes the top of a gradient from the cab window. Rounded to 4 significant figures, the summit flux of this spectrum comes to 11.70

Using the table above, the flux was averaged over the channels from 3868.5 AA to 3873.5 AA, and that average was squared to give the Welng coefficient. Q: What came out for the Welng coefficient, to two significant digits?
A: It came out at 70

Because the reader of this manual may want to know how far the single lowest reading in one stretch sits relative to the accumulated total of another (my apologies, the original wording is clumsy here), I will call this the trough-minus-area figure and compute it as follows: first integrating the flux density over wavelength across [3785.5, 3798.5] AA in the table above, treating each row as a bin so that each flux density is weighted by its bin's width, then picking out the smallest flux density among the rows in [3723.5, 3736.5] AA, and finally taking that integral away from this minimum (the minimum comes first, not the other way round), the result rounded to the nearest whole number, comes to -139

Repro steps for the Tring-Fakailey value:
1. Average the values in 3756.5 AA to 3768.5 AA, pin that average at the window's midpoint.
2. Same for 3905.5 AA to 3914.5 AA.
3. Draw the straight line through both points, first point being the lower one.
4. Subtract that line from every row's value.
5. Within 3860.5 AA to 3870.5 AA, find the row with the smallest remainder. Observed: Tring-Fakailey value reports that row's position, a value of 3861.0 AA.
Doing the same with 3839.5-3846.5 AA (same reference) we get 3840.0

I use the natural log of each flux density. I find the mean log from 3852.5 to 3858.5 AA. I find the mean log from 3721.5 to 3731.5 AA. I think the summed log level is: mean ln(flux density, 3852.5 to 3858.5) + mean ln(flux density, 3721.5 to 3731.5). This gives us 4.3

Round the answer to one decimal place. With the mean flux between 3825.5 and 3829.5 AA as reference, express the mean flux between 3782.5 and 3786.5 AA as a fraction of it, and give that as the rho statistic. 4.1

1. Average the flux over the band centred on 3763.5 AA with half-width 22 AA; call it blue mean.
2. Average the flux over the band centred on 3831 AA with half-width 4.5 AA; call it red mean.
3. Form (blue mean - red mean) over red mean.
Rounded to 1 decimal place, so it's 1.3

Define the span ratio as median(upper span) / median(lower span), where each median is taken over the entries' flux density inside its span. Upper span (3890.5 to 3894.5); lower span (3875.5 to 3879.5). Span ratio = 1.49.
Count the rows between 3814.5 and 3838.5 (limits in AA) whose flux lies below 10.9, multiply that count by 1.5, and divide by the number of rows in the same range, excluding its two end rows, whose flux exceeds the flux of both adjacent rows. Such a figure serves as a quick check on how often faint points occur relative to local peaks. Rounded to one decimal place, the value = 7.2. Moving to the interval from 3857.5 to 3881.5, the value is 7.5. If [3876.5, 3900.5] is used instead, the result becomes 3.9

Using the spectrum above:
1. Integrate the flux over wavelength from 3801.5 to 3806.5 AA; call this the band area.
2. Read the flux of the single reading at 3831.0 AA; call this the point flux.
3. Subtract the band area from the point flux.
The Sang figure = -65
